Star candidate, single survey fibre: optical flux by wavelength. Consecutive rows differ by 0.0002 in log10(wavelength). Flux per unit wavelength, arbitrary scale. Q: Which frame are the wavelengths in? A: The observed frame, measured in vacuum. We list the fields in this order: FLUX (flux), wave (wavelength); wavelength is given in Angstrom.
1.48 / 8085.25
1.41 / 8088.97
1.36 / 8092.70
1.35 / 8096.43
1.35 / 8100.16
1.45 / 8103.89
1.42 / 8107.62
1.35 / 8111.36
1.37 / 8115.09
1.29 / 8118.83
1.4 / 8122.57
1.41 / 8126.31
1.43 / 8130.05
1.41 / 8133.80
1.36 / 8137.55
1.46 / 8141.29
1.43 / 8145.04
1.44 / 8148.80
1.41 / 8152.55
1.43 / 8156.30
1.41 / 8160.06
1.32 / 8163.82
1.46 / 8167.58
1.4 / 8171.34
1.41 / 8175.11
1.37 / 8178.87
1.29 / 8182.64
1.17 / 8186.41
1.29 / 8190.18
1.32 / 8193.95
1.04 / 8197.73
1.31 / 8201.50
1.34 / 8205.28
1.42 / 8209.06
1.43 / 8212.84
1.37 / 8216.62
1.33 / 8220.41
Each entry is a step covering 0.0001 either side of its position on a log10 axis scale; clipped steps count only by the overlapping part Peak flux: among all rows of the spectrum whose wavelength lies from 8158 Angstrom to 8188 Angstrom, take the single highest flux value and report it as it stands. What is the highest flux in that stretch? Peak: 1.46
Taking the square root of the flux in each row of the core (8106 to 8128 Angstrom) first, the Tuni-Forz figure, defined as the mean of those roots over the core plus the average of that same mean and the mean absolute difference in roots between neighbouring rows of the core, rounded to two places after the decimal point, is 1.77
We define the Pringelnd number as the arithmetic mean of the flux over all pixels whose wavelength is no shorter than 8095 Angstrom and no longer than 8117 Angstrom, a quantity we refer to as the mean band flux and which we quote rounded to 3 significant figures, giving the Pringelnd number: 1.38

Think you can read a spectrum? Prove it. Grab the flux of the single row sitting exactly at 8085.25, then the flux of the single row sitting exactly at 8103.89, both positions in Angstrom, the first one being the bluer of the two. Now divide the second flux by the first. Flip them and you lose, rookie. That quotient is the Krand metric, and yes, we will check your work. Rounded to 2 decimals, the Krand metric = 0.98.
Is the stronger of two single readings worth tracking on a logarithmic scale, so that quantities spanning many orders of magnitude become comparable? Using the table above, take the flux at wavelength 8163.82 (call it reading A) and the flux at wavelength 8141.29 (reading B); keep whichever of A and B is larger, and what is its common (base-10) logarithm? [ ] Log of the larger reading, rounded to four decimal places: 0.1644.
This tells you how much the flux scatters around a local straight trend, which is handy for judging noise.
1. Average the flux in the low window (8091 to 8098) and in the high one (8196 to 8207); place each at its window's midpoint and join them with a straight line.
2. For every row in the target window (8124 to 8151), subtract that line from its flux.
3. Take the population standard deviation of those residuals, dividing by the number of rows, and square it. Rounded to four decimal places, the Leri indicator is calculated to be 0.0011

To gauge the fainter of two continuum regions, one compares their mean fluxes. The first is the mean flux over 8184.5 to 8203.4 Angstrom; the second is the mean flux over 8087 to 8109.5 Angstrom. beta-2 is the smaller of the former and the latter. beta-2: 1.23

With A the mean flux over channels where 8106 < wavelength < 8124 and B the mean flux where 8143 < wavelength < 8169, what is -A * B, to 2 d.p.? -1.93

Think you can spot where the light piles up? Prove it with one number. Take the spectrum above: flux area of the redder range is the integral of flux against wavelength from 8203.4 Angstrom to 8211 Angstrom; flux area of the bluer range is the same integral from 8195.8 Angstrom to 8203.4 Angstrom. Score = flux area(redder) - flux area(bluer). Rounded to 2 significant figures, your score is 1.6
